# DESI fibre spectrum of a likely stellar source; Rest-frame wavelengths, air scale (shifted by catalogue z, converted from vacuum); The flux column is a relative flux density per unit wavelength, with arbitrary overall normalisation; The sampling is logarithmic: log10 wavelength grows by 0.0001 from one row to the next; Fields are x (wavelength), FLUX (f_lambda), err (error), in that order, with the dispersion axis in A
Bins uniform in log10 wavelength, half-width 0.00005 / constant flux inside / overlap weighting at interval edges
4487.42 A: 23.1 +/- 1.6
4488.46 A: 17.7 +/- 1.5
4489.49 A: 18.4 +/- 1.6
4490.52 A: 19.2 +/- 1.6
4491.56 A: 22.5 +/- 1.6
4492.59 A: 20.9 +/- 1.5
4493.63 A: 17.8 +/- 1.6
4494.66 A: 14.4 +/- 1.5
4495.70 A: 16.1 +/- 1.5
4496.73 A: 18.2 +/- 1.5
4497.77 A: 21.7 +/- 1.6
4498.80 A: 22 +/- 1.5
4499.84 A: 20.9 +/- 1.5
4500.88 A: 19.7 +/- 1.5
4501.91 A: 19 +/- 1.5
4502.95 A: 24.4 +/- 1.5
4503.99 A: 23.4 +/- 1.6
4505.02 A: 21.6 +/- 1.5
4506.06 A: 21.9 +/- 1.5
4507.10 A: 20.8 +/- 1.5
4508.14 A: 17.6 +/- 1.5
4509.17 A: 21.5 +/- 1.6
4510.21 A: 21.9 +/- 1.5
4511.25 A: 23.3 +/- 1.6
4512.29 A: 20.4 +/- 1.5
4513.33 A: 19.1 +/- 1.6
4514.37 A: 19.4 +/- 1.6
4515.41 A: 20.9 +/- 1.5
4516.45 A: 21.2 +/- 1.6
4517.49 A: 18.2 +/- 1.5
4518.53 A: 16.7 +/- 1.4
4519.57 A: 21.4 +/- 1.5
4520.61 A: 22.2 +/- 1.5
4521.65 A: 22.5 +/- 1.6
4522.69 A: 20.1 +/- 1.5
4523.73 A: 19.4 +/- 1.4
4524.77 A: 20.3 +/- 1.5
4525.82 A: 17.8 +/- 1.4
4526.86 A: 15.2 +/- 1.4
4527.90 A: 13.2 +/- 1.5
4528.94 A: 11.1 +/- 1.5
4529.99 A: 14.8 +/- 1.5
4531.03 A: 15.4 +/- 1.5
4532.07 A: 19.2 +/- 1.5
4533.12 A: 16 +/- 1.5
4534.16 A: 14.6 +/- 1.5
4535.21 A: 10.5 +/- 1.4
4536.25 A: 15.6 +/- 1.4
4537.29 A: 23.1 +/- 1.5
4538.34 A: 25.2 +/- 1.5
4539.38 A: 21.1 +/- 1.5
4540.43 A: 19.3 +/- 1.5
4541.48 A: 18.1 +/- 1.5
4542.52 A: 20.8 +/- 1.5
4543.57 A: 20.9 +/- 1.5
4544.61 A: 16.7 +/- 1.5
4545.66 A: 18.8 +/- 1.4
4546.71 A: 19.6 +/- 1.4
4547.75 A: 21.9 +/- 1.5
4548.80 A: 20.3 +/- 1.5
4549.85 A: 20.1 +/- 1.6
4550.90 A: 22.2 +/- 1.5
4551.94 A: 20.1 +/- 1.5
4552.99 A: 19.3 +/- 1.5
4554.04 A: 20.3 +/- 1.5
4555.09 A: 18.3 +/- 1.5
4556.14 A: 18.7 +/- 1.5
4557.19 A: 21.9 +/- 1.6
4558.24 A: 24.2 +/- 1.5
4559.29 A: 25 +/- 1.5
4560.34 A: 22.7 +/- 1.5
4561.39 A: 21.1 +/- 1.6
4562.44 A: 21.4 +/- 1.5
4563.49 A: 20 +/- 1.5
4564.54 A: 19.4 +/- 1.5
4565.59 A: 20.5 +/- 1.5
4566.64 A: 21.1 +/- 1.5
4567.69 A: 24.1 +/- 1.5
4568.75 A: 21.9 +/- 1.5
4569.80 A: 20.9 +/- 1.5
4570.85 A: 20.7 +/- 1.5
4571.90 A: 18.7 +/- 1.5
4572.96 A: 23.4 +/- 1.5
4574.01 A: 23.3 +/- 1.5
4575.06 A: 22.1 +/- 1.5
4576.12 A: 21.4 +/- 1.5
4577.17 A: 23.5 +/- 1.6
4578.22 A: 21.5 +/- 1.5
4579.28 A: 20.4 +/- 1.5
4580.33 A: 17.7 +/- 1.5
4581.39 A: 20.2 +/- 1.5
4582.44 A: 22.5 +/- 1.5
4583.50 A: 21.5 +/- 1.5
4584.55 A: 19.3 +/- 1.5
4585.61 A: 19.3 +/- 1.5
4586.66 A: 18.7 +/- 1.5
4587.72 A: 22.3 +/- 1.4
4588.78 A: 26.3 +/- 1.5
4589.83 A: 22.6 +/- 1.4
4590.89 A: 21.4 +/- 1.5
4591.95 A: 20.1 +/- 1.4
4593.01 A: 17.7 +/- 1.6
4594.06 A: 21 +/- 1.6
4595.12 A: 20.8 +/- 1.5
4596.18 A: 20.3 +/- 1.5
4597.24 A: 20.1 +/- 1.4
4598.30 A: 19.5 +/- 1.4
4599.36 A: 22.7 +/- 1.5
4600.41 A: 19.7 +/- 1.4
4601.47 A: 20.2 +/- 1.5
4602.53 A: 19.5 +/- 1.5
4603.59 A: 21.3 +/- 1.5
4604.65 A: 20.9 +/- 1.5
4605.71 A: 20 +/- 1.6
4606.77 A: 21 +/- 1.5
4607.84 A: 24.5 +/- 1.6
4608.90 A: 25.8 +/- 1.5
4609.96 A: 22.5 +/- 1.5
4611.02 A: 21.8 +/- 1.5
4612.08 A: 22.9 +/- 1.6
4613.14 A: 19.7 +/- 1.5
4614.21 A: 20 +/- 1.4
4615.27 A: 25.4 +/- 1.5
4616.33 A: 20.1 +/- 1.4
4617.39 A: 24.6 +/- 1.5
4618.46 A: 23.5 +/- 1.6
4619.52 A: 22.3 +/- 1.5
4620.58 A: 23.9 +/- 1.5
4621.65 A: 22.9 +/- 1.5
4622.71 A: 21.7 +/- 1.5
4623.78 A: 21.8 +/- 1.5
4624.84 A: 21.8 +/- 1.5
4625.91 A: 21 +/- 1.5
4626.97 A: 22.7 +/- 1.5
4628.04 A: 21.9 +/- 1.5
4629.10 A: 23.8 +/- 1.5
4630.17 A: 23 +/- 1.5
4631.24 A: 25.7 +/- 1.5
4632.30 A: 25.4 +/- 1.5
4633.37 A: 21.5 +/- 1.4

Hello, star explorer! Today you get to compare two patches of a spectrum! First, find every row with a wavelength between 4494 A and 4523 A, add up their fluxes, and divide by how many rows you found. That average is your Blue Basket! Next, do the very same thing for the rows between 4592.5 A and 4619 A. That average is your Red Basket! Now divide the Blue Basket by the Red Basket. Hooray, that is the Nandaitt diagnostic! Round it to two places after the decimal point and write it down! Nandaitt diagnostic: 0.95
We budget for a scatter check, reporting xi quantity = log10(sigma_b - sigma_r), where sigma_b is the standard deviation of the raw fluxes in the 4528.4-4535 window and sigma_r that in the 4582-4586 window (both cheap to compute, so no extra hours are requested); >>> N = 0.0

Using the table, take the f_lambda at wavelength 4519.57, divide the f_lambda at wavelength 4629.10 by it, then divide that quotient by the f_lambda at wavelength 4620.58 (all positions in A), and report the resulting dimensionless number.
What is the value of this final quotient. 0.047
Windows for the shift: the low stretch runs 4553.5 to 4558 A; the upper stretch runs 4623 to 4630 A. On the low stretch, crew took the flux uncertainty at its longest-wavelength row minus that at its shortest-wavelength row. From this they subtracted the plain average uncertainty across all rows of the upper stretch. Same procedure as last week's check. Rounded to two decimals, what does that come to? -1.40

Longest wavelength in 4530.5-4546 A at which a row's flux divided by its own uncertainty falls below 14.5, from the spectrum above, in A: 4545.66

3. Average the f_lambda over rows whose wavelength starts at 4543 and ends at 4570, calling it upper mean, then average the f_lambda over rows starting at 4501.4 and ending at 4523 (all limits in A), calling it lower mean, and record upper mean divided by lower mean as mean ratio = 1.00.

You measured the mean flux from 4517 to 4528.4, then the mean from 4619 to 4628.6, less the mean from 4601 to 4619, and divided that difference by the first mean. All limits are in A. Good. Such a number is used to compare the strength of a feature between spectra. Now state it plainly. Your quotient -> 0.013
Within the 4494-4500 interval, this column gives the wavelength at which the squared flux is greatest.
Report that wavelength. 4498.80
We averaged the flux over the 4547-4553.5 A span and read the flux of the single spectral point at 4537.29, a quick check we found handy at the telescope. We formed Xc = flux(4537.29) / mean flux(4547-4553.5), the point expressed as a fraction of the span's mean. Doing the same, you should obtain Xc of 1.12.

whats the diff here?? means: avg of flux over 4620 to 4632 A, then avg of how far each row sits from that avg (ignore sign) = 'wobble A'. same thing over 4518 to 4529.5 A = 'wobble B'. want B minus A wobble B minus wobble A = 2.1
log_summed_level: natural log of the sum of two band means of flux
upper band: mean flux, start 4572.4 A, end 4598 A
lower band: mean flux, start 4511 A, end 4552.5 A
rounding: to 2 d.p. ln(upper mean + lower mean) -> 3.69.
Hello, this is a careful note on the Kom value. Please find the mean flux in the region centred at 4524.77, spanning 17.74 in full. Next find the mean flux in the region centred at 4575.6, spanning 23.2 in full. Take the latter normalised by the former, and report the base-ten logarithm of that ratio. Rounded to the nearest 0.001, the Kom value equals 0.069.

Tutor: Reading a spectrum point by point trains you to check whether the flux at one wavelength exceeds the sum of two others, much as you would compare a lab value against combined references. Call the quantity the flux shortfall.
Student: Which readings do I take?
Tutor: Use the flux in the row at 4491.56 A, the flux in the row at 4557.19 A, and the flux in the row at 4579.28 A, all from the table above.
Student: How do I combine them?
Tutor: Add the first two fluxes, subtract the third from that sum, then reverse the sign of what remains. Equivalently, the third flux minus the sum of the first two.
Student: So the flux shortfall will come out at -24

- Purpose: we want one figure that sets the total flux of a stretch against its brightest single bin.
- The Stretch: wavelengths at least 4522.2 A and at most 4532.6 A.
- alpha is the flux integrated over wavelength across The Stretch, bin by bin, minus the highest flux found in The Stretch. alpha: 153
